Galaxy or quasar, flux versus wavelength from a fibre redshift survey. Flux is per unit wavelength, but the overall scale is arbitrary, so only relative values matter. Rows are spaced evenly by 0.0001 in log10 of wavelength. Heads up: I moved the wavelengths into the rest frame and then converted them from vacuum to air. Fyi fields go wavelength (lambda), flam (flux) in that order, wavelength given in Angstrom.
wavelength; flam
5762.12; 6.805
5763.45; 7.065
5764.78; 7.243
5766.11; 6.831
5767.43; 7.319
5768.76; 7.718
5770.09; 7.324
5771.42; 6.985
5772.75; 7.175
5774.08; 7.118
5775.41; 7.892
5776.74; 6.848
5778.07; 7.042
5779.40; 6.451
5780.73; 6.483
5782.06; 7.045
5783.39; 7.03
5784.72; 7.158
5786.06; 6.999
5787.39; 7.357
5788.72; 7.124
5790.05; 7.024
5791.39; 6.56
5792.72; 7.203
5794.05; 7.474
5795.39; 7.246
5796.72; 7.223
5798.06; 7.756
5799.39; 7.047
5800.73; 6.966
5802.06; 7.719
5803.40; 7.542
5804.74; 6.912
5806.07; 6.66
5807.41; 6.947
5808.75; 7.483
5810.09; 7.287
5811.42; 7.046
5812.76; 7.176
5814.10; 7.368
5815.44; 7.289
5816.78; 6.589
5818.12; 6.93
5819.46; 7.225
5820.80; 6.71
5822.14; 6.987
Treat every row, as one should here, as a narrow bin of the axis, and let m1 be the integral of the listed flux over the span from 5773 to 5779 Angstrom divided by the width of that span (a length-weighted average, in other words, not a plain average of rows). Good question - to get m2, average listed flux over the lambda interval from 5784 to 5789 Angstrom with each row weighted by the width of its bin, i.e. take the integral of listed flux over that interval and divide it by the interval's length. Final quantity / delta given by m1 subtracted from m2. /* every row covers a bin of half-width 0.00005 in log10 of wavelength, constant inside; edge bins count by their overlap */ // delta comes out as -0.03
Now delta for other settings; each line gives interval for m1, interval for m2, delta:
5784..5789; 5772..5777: 0.12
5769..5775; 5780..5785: -0.30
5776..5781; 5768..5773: 0.56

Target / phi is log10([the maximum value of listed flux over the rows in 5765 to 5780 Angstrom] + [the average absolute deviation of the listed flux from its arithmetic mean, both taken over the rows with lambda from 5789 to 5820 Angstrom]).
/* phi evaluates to 0.911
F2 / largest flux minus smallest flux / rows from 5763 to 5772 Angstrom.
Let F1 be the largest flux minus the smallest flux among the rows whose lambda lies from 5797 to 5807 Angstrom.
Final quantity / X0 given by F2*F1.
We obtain 0.97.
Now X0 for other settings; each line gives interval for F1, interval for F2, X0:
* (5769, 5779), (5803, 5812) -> 0.92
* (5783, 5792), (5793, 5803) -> 0.63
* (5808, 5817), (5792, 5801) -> 0.71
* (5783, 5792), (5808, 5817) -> 0.71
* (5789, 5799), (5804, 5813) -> 0.98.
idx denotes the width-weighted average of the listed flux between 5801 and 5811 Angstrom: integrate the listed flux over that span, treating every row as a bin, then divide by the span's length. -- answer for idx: 7.211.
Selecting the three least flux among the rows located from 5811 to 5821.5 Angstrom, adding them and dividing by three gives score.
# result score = 6.74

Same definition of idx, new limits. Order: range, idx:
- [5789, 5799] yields 7.207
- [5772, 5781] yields 7.024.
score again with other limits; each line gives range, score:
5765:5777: 6.89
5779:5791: 6.64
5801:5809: 6.84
